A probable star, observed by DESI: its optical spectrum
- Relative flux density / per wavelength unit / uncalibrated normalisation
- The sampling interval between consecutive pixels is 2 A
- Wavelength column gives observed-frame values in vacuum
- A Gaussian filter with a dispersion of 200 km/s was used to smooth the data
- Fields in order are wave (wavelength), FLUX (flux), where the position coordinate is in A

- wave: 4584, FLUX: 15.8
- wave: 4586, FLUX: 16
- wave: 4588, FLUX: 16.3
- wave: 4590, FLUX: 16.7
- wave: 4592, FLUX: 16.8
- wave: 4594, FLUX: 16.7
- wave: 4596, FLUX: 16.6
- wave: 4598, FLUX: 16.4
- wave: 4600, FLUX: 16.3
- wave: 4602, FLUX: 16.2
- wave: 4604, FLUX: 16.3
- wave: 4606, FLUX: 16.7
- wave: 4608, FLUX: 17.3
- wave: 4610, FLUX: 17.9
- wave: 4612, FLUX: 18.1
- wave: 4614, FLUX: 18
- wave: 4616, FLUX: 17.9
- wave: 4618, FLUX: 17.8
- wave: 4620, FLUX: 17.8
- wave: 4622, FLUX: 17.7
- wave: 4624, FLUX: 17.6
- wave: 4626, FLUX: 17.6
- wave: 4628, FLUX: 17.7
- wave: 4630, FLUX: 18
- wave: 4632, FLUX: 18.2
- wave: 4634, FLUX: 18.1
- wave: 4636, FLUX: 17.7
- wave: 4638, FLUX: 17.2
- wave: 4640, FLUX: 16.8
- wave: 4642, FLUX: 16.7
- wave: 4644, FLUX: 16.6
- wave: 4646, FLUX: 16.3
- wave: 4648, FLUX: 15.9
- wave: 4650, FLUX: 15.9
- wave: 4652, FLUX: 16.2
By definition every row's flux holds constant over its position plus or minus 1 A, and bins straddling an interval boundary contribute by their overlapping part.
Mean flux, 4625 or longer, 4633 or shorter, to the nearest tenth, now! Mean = 17.9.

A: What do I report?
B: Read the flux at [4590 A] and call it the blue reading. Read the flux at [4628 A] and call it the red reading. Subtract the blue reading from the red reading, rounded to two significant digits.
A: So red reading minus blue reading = 1.0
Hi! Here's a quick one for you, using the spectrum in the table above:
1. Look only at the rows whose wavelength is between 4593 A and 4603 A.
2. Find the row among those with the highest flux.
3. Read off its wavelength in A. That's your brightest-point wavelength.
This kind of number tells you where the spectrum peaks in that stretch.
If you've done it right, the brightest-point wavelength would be 4594 A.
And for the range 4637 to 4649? 4638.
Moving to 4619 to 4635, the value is 4632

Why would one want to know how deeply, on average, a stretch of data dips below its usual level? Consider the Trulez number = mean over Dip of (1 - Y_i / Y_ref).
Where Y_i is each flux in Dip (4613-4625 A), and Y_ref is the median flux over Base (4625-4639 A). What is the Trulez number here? -0.006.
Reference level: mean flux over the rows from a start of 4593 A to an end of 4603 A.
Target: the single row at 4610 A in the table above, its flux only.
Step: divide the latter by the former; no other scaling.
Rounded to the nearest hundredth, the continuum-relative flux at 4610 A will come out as 1.09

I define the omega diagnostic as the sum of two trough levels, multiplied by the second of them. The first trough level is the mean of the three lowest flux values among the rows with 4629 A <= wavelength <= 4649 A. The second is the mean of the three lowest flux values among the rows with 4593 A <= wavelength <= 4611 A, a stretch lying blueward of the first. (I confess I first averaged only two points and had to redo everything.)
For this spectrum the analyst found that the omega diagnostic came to 529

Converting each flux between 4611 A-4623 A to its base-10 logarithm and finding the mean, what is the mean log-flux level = 1.25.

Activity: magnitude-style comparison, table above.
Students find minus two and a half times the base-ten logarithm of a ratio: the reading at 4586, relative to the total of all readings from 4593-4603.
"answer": 1.78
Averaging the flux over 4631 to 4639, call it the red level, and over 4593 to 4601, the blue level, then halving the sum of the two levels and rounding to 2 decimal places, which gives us 17.15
